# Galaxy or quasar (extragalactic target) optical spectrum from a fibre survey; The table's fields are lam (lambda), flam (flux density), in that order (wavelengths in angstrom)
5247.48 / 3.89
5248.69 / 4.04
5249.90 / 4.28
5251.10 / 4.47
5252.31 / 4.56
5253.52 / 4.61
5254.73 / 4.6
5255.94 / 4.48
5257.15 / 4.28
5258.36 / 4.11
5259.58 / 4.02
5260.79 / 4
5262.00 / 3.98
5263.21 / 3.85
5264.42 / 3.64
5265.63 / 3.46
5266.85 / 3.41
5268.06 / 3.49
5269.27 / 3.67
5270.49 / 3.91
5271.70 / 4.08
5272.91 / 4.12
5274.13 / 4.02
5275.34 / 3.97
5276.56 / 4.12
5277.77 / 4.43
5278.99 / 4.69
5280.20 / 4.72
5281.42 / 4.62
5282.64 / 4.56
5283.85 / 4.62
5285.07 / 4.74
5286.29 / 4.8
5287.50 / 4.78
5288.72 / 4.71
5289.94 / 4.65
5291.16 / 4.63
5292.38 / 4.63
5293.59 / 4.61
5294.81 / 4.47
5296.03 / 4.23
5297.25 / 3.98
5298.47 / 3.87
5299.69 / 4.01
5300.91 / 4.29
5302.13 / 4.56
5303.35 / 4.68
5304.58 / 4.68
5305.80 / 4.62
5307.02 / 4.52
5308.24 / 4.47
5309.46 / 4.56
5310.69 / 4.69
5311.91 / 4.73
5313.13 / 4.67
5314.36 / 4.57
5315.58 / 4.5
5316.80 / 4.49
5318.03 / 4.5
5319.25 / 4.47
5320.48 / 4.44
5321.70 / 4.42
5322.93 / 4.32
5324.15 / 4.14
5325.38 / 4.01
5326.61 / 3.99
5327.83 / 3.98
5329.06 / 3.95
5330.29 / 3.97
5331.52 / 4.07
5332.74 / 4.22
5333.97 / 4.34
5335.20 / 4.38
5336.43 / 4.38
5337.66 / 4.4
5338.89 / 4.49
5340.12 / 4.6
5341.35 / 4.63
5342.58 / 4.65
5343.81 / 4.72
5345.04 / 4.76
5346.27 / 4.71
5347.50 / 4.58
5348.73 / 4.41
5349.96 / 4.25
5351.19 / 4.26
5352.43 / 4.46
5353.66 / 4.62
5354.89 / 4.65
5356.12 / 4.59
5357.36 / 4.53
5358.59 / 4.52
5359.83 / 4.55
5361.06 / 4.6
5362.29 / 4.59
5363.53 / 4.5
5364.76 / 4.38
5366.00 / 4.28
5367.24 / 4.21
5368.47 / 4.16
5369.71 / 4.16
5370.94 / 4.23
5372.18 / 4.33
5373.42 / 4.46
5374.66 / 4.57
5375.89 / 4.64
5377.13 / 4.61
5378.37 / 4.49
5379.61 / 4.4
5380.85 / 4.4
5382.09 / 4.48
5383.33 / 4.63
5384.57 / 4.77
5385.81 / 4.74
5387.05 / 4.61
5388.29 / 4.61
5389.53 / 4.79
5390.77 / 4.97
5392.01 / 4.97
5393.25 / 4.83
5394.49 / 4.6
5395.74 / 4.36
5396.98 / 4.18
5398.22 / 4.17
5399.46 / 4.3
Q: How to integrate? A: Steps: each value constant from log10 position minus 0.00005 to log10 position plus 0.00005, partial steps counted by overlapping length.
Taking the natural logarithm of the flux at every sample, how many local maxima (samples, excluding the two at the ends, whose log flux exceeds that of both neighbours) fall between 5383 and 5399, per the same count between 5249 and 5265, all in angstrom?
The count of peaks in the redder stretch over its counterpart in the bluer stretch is 1.0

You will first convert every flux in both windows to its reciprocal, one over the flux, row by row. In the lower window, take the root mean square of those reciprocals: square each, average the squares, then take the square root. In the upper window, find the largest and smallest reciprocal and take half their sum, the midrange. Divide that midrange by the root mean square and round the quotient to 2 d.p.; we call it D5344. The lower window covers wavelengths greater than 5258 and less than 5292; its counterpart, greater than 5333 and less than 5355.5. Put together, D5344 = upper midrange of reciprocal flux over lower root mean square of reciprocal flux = 0.92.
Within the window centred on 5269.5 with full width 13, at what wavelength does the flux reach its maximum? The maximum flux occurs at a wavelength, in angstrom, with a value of 5272.91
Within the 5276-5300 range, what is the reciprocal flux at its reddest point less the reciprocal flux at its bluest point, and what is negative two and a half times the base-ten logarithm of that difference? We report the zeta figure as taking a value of 5.4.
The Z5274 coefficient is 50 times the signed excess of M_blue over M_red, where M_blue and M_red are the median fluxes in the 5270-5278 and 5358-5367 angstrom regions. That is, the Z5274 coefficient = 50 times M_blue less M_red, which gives -22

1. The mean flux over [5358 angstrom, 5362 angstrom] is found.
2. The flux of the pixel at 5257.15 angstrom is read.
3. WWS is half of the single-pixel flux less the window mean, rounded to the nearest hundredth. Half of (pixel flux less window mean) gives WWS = -0.14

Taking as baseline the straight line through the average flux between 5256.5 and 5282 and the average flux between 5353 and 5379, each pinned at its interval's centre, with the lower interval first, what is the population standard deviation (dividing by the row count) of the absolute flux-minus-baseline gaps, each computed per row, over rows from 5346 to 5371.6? 0.088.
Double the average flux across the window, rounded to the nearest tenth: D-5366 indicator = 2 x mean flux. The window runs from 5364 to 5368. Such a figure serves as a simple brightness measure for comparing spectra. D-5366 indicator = 8.6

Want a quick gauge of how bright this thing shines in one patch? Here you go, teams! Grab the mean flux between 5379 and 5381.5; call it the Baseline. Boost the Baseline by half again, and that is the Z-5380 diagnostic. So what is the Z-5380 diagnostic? 6.60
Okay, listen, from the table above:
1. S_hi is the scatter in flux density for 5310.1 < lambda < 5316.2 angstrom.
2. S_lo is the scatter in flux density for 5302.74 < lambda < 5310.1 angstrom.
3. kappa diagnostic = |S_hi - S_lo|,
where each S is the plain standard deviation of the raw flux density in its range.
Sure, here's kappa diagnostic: 0.01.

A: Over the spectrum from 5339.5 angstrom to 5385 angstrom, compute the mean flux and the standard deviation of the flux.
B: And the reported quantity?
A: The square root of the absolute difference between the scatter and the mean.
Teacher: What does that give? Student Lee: 2.08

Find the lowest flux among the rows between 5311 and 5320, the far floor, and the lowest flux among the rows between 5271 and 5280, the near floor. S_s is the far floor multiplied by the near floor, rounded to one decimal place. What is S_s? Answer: 17.7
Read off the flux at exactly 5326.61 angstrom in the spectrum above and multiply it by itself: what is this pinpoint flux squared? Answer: 16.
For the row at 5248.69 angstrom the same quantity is 16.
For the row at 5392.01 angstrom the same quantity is 25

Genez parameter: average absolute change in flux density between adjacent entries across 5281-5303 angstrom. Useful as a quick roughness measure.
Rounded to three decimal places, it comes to 0.113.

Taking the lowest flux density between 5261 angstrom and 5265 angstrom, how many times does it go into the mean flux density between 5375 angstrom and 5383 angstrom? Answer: 1.24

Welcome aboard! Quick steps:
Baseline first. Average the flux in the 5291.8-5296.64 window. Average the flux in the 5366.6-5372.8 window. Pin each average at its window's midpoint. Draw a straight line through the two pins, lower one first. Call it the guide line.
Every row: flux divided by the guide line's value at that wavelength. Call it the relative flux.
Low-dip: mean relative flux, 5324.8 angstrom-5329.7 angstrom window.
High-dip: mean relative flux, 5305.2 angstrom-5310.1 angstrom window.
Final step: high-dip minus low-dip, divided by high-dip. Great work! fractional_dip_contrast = 0.11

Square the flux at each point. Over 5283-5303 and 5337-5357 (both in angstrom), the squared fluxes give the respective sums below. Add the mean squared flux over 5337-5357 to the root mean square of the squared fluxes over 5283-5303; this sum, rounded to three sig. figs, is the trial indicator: 41.0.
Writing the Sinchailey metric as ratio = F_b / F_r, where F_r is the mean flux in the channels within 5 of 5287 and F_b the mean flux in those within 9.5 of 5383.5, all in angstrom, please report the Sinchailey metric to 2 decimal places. 0.99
